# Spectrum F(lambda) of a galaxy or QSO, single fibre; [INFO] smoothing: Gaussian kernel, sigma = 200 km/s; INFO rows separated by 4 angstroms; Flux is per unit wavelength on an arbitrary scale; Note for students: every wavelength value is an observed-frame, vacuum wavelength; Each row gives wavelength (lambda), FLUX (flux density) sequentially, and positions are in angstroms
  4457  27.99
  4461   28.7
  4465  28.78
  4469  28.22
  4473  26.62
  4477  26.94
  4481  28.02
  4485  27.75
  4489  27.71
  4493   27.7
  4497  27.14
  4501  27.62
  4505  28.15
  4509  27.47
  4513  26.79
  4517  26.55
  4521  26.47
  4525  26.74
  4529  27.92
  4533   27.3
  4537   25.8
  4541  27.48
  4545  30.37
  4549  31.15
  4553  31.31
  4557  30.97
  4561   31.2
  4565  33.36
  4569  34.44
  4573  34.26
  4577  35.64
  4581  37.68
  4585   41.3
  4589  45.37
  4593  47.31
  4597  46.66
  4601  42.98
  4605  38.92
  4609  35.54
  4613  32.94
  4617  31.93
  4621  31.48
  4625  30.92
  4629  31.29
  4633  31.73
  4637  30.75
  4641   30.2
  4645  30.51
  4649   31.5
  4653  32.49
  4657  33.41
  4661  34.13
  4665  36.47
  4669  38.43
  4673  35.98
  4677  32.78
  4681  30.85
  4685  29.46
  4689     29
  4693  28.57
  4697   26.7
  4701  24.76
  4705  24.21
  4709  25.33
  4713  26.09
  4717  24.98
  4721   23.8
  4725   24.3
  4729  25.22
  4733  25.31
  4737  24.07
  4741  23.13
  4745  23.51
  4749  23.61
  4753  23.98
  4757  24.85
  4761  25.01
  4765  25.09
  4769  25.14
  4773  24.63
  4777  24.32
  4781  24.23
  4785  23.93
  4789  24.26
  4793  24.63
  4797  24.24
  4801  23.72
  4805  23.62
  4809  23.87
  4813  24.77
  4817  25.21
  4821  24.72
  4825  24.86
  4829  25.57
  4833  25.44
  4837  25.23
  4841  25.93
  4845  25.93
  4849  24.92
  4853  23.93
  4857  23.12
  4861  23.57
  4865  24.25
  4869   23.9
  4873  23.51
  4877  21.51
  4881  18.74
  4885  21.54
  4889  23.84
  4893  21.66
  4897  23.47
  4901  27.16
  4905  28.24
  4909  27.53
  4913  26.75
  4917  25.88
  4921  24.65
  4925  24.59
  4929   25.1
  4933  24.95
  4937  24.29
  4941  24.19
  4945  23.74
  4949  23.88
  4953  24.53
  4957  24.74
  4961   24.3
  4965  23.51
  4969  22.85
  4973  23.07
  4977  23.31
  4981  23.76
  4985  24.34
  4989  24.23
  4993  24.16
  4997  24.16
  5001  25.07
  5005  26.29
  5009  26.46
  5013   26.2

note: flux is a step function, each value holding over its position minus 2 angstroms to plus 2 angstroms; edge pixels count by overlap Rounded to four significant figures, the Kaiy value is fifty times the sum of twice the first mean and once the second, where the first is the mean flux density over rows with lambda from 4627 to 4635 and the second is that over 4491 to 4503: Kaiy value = 4525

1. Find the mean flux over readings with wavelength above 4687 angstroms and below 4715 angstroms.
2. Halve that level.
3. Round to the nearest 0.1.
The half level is 13.2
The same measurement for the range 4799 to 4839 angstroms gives 12.4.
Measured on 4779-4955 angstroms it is 12.2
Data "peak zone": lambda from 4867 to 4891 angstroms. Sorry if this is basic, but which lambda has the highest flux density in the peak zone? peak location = 4869 angstroms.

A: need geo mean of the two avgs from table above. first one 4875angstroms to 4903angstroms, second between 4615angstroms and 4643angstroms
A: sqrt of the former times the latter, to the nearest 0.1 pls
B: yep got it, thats 26.5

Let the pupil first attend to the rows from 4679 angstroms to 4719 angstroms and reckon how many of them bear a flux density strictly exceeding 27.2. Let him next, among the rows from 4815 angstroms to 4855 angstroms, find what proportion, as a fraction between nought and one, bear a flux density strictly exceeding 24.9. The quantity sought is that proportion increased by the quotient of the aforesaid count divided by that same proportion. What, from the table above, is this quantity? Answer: 6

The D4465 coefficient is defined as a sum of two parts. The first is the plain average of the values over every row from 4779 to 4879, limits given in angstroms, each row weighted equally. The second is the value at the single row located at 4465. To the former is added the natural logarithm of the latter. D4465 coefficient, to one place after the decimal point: 27.7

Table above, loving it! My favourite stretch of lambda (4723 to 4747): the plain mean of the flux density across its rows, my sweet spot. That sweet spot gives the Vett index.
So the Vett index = 24.3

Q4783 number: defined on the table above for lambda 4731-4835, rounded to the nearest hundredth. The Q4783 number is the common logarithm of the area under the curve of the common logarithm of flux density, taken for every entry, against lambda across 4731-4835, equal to 2.16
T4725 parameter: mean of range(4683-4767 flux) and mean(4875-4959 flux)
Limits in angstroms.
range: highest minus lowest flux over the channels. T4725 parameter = 15.3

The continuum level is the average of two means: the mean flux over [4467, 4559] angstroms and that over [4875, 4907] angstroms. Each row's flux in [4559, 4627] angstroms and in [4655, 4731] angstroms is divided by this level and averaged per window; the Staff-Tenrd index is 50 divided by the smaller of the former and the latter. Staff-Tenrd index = 43.9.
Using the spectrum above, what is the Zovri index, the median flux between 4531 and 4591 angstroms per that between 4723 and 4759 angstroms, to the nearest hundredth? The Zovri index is 1.30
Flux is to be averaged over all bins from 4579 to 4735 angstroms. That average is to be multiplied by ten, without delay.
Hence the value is 323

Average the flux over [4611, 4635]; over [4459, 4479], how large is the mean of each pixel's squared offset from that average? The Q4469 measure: 16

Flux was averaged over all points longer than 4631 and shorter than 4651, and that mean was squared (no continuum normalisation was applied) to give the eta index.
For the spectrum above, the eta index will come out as 957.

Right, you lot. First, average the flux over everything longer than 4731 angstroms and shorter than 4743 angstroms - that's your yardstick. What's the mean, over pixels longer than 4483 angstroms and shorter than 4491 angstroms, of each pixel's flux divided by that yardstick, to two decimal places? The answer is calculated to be 1.15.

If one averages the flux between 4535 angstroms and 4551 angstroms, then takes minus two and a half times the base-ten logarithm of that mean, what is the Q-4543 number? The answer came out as -3.64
